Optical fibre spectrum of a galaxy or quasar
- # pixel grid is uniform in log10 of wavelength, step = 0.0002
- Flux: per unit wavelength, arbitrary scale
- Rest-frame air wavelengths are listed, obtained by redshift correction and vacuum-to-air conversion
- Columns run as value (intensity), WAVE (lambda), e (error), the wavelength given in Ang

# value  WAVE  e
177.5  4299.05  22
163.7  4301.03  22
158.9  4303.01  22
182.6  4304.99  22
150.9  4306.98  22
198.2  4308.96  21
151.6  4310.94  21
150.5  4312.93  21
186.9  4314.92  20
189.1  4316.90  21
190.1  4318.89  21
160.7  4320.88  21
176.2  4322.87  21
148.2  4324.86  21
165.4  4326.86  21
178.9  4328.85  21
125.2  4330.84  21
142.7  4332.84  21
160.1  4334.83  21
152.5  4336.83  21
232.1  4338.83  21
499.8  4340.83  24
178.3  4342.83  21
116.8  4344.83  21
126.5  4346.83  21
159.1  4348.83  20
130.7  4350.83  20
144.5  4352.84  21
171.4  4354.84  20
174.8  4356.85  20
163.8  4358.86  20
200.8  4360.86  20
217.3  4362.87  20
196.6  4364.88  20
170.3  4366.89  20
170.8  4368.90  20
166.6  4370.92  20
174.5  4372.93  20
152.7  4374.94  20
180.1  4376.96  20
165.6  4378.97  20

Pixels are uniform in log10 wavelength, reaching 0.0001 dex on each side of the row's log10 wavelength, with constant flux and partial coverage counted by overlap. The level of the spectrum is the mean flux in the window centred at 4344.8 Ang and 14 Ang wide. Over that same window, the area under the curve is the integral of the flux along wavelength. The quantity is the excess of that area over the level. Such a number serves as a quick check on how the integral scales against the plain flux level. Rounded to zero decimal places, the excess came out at 2681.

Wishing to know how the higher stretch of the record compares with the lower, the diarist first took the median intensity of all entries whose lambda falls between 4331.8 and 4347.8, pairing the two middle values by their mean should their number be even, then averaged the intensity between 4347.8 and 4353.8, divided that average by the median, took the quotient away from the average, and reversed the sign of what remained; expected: -144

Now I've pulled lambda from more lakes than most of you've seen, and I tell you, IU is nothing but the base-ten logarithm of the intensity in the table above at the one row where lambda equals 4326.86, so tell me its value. 2.22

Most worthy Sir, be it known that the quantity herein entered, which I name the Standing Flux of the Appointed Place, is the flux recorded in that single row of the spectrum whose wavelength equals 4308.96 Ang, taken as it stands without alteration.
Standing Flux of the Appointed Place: 198.2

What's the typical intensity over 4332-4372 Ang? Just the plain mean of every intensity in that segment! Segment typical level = 184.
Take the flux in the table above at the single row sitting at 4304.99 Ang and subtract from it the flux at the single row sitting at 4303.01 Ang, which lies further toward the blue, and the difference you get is 24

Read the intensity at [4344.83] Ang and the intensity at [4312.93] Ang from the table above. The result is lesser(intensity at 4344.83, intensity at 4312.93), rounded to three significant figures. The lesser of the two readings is 117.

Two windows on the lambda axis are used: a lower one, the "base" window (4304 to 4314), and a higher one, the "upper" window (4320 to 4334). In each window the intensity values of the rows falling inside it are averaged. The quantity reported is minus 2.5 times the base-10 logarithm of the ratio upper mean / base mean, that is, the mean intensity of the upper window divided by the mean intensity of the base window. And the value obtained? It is 0.07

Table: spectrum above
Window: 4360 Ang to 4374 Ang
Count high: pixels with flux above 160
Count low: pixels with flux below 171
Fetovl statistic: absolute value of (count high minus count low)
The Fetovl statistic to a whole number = 4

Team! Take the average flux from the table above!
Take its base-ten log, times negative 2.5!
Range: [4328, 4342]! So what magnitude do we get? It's -5.82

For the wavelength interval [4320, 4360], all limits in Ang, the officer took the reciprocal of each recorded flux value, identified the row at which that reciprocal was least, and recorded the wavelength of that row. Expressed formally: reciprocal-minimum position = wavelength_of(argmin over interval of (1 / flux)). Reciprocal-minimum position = 4340.83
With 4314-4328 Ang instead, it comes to 4318.89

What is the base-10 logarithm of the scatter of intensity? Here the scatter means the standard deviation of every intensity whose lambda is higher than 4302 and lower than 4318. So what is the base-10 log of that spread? 1.3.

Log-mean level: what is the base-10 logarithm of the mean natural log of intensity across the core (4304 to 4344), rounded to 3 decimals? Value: 0.714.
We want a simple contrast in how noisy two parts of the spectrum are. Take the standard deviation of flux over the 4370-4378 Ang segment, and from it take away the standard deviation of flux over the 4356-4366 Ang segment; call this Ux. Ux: -9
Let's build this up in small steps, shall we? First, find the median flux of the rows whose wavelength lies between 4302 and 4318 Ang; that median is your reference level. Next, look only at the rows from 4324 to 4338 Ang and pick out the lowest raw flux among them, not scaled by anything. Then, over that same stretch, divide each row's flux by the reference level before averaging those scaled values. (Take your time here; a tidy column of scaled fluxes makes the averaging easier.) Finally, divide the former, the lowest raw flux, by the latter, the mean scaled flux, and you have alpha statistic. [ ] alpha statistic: 139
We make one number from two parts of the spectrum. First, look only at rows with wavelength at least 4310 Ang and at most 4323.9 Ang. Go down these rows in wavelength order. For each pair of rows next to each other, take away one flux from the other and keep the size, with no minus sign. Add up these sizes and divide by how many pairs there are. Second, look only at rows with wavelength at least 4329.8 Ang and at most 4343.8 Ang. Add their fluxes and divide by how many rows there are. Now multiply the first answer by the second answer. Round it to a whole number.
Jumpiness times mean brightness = 3038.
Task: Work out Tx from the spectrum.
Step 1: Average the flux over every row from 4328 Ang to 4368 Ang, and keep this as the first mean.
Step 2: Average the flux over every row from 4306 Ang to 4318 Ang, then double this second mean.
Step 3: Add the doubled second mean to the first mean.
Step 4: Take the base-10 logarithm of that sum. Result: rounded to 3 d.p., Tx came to 2.720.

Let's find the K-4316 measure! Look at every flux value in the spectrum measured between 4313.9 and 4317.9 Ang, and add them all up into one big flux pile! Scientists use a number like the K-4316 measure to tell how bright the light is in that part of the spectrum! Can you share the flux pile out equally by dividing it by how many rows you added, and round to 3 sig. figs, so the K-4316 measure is 188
